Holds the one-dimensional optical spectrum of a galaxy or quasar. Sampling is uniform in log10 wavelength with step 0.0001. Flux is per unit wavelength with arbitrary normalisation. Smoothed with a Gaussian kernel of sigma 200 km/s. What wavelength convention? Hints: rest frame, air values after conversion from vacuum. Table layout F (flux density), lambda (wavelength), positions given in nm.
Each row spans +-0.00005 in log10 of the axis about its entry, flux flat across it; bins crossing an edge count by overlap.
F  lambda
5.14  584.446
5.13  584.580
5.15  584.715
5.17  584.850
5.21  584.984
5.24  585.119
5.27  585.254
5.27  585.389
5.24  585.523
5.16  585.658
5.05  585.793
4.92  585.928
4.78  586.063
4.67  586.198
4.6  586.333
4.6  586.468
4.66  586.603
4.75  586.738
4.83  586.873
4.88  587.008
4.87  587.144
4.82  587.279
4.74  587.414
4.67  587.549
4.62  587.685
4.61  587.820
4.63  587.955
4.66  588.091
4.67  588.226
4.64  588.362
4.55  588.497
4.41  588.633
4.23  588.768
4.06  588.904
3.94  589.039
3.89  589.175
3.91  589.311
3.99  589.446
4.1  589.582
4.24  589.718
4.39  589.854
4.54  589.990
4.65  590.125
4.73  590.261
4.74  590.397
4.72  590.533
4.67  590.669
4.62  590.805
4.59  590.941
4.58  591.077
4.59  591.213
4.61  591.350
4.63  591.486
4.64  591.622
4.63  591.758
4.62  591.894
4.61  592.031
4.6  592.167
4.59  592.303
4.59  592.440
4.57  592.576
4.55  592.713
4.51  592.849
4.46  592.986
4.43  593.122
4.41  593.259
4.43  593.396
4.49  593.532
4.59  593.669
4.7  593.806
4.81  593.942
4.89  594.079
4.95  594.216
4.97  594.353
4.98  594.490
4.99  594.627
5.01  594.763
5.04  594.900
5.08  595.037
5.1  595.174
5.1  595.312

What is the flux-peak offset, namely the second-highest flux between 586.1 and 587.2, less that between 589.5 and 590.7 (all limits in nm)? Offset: 0.14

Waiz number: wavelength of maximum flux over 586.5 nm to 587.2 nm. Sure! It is 587.008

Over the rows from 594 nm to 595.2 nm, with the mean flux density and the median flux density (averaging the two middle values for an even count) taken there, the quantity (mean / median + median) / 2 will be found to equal 3.00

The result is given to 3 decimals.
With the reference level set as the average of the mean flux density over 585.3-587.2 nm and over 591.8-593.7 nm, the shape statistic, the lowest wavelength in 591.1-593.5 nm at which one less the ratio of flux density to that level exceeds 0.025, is 592.576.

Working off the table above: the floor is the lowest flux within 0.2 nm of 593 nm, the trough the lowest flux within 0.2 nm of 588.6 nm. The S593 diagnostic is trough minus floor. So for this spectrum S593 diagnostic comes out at -0.2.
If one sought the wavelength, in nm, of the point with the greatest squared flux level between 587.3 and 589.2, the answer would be 587.414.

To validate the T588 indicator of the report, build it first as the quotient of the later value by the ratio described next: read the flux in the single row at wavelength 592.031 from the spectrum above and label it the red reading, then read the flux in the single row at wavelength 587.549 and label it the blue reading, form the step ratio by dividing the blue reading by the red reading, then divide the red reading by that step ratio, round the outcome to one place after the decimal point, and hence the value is 4.6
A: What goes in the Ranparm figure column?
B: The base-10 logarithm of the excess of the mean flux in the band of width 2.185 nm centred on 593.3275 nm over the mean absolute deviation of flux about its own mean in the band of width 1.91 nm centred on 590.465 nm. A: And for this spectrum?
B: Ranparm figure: 0.652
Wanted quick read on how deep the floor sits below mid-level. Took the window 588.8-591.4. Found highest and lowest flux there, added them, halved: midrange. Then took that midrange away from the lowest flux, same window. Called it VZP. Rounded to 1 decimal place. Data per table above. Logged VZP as -0.4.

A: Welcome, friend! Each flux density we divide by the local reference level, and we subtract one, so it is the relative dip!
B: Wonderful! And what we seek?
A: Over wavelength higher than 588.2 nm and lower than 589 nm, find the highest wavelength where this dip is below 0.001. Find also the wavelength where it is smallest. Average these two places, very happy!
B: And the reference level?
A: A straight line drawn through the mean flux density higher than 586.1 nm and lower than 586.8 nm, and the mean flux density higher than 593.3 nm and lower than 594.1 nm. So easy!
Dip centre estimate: 588.90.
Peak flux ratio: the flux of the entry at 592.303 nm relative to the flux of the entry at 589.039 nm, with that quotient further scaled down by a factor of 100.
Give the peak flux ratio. 0.0116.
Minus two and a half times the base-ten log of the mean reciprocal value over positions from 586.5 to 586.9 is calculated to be 1.69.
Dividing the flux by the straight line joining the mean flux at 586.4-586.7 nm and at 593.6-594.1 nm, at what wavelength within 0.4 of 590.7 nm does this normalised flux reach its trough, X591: 591.077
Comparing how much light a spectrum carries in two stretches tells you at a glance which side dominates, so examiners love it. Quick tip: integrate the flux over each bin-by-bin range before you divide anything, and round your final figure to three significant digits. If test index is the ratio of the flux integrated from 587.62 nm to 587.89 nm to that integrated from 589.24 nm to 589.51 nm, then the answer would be 1.17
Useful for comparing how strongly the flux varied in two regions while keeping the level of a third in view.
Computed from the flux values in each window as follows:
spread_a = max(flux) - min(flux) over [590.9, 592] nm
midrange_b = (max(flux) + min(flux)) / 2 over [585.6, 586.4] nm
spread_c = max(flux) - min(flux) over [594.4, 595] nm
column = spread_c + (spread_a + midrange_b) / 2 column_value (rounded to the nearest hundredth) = 2.53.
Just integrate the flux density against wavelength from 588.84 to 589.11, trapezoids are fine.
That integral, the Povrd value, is 1.1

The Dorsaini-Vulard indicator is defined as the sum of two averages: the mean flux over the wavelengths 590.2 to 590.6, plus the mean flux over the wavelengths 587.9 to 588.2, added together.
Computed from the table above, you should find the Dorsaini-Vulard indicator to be 9.38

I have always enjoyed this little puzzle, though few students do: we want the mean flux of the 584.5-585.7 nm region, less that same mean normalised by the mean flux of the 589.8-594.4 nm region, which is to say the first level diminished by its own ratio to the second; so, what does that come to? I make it 4.08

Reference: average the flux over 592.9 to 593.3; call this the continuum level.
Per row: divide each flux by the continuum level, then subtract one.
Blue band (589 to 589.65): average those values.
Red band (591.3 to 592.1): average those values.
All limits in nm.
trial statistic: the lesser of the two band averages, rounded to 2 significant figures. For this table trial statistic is -0.11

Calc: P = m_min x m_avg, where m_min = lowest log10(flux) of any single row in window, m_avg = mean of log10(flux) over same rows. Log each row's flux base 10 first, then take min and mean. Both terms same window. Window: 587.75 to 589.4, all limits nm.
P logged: 0.38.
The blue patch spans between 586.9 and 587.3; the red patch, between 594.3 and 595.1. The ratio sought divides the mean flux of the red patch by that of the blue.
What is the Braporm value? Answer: 1.03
